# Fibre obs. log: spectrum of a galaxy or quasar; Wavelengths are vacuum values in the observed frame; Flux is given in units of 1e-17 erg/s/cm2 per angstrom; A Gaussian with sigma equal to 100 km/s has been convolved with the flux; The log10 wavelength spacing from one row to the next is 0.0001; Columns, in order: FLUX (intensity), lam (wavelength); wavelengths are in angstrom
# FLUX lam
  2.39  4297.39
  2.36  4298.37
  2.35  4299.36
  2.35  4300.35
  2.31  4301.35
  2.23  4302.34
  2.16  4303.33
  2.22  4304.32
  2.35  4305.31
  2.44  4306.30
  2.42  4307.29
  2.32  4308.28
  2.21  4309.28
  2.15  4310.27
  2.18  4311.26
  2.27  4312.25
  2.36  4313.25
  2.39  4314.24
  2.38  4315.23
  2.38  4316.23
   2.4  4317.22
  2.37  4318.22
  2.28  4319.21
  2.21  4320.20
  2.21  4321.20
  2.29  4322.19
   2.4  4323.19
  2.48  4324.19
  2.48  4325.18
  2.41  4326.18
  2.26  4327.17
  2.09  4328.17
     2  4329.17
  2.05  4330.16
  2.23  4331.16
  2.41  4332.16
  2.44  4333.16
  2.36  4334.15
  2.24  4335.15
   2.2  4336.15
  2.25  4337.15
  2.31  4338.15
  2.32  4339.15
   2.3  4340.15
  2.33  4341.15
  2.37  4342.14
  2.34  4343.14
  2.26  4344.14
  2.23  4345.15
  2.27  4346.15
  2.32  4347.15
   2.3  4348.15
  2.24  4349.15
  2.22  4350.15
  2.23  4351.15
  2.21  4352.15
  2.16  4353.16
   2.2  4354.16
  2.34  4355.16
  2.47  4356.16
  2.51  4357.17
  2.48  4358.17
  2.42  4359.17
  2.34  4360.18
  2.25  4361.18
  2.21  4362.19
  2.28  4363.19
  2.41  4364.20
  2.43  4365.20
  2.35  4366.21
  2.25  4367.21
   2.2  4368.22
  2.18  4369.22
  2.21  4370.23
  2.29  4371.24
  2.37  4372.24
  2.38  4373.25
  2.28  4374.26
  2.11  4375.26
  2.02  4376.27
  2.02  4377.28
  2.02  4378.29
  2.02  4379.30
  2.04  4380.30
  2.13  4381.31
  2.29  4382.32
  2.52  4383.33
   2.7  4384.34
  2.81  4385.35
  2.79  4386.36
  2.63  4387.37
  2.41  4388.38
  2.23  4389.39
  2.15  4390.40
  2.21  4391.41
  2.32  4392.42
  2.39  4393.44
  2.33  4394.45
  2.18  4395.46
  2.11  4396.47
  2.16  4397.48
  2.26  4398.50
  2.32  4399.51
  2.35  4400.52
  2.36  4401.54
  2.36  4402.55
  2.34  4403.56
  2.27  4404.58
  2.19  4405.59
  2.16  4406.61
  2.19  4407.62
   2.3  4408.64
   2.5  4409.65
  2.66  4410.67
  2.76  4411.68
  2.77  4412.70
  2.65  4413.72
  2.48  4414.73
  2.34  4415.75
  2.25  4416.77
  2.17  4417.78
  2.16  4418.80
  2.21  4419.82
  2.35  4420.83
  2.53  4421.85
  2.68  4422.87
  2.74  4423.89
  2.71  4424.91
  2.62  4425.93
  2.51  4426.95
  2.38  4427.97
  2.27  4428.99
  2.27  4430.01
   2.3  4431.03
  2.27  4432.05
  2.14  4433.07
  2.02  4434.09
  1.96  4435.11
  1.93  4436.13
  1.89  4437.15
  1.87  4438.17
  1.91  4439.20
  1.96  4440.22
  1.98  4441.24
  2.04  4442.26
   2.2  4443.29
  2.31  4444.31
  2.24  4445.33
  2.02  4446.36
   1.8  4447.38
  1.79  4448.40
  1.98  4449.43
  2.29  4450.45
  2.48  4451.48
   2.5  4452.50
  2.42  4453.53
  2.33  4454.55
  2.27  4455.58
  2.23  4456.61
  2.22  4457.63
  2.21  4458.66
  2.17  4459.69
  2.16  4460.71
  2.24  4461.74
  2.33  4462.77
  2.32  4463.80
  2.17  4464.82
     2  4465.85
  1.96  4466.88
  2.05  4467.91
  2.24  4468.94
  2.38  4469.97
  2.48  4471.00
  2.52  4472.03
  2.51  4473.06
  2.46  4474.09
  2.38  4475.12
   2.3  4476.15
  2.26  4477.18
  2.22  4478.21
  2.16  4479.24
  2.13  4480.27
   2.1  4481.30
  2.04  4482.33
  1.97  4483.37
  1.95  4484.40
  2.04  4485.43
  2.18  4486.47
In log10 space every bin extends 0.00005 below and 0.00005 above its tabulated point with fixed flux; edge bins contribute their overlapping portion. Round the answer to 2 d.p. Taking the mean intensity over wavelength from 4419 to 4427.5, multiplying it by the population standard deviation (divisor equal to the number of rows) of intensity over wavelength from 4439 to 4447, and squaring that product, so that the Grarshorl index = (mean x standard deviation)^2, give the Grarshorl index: 0.12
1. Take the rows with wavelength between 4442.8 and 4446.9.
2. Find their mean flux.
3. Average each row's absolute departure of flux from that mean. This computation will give 0.086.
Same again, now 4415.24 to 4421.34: 0.067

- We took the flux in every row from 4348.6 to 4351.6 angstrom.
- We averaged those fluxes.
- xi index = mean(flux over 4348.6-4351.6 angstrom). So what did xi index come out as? 2.23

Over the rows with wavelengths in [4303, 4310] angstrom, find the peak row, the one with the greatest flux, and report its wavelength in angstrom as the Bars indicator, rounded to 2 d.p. 4306.30 angstrom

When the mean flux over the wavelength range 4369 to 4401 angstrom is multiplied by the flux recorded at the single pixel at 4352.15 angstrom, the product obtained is 5.06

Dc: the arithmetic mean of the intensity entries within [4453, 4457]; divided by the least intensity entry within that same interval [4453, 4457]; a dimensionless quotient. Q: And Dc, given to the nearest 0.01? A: 1.04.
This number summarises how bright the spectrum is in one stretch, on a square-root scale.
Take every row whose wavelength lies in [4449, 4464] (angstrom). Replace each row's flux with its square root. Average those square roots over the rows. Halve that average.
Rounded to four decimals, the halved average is 0.7541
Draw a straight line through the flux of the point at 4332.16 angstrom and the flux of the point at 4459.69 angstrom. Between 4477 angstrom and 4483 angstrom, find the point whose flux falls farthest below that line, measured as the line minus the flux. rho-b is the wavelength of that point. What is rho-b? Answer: 4482.33 angstrom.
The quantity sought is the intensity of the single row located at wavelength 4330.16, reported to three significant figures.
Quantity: 2.05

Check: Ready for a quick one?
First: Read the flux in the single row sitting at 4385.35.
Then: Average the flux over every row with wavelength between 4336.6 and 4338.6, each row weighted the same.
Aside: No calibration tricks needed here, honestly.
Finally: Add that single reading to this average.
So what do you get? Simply 5.1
